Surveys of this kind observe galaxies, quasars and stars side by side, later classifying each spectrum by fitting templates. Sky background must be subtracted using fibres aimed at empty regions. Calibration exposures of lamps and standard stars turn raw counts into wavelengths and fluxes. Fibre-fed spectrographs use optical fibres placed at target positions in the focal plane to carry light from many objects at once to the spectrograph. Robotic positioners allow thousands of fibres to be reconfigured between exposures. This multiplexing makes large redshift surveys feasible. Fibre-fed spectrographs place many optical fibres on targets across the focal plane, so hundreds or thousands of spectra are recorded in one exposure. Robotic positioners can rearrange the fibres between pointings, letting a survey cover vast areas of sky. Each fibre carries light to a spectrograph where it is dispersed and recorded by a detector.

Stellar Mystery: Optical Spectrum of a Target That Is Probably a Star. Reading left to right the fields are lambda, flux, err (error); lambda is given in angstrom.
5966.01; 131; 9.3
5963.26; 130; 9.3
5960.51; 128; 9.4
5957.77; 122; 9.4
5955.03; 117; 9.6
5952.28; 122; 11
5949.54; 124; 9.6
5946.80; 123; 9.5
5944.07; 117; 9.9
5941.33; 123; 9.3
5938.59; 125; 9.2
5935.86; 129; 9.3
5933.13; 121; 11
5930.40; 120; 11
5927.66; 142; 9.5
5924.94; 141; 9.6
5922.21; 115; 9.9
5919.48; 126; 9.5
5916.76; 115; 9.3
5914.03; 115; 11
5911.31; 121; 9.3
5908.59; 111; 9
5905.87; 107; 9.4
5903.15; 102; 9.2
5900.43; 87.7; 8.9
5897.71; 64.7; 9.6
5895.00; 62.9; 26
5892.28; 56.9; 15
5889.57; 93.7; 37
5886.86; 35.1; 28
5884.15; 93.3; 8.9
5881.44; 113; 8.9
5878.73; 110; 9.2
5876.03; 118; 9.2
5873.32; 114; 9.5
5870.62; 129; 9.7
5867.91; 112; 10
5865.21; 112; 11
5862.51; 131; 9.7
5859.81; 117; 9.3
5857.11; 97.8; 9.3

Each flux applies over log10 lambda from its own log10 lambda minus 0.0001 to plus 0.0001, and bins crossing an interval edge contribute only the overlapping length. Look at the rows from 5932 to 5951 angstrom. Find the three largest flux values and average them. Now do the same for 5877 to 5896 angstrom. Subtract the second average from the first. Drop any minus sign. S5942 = 20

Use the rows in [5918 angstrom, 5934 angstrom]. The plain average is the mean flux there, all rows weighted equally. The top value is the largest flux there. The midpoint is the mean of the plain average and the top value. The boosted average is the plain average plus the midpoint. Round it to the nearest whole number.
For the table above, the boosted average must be 262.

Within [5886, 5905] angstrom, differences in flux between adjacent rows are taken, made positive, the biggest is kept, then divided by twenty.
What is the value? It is 2.9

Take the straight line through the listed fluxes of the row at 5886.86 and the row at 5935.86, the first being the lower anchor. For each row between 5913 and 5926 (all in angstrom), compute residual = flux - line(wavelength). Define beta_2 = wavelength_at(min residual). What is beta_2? 5922.21 angstrom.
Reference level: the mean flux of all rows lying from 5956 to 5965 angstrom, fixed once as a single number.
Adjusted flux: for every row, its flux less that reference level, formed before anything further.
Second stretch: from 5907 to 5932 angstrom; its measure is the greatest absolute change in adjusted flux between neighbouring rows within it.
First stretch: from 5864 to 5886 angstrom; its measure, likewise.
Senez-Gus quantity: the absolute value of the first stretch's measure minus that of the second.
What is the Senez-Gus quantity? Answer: 6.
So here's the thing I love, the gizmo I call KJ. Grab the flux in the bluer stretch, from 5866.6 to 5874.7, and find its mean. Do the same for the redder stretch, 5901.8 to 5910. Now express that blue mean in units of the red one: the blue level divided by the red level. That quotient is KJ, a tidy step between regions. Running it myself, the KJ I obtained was 1.11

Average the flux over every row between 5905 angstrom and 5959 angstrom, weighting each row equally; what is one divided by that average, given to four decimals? 0.0082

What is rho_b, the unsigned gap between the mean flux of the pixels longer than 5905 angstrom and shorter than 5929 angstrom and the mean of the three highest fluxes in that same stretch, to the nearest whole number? 15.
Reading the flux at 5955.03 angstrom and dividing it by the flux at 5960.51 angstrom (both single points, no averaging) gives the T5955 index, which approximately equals 0.91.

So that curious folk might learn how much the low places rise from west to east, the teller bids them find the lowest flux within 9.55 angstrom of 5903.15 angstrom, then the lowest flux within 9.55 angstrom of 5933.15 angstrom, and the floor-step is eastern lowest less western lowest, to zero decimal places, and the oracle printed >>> 57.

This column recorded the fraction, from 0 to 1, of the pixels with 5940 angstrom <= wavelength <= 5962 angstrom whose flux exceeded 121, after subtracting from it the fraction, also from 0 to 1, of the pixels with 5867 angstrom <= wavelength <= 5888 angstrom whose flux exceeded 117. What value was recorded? 0.5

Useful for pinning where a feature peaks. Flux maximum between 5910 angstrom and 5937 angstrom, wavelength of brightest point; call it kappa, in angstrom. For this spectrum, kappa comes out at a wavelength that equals 5927.66 angstrom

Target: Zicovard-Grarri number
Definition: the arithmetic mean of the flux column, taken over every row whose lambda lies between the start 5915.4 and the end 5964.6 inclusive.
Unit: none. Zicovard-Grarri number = 124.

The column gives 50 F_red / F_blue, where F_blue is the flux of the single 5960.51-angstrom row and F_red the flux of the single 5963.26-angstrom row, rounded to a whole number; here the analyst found 51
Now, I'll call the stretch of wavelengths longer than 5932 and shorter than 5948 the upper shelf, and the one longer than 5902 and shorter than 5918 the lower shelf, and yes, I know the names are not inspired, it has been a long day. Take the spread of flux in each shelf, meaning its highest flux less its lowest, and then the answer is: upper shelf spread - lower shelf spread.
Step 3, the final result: -7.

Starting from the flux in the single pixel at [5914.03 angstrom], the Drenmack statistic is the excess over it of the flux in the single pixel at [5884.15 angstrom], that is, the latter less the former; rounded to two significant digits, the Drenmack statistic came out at -22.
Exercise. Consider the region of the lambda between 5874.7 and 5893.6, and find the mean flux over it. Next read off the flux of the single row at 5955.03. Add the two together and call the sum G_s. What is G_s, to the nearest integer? 206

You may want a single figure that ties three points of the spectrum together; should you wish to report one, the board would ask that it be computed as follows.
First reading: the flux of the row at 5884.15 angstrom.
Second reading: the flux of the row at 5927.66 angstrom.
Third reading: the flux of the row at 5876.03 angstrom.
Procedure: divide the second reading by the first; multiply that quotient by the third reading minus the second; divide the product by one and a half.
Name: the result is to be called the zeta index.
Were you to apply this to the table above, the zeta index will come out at -24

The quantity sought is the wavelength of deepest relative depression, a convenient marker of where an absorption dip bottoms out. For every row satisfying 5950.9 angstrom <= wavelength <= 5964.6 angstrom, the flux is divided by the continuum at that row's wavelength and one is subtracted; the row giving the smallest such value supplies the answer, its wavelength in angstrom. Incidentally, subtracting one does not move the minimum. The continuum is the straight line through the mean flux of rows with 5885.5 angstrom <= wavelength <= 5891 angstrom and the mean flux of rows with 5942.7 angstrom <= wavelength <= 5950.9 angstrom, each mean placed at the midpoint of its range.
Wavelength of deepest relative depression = 5955.03 angstrom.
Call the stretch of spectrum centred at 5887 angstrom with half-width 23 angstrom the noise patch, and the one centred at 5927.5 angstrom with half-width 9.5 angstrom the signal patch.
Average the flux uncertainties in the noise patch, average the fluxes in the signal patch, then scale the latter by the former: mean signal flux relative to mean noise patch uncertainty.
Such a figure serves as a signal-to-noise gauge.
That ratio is 9.5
